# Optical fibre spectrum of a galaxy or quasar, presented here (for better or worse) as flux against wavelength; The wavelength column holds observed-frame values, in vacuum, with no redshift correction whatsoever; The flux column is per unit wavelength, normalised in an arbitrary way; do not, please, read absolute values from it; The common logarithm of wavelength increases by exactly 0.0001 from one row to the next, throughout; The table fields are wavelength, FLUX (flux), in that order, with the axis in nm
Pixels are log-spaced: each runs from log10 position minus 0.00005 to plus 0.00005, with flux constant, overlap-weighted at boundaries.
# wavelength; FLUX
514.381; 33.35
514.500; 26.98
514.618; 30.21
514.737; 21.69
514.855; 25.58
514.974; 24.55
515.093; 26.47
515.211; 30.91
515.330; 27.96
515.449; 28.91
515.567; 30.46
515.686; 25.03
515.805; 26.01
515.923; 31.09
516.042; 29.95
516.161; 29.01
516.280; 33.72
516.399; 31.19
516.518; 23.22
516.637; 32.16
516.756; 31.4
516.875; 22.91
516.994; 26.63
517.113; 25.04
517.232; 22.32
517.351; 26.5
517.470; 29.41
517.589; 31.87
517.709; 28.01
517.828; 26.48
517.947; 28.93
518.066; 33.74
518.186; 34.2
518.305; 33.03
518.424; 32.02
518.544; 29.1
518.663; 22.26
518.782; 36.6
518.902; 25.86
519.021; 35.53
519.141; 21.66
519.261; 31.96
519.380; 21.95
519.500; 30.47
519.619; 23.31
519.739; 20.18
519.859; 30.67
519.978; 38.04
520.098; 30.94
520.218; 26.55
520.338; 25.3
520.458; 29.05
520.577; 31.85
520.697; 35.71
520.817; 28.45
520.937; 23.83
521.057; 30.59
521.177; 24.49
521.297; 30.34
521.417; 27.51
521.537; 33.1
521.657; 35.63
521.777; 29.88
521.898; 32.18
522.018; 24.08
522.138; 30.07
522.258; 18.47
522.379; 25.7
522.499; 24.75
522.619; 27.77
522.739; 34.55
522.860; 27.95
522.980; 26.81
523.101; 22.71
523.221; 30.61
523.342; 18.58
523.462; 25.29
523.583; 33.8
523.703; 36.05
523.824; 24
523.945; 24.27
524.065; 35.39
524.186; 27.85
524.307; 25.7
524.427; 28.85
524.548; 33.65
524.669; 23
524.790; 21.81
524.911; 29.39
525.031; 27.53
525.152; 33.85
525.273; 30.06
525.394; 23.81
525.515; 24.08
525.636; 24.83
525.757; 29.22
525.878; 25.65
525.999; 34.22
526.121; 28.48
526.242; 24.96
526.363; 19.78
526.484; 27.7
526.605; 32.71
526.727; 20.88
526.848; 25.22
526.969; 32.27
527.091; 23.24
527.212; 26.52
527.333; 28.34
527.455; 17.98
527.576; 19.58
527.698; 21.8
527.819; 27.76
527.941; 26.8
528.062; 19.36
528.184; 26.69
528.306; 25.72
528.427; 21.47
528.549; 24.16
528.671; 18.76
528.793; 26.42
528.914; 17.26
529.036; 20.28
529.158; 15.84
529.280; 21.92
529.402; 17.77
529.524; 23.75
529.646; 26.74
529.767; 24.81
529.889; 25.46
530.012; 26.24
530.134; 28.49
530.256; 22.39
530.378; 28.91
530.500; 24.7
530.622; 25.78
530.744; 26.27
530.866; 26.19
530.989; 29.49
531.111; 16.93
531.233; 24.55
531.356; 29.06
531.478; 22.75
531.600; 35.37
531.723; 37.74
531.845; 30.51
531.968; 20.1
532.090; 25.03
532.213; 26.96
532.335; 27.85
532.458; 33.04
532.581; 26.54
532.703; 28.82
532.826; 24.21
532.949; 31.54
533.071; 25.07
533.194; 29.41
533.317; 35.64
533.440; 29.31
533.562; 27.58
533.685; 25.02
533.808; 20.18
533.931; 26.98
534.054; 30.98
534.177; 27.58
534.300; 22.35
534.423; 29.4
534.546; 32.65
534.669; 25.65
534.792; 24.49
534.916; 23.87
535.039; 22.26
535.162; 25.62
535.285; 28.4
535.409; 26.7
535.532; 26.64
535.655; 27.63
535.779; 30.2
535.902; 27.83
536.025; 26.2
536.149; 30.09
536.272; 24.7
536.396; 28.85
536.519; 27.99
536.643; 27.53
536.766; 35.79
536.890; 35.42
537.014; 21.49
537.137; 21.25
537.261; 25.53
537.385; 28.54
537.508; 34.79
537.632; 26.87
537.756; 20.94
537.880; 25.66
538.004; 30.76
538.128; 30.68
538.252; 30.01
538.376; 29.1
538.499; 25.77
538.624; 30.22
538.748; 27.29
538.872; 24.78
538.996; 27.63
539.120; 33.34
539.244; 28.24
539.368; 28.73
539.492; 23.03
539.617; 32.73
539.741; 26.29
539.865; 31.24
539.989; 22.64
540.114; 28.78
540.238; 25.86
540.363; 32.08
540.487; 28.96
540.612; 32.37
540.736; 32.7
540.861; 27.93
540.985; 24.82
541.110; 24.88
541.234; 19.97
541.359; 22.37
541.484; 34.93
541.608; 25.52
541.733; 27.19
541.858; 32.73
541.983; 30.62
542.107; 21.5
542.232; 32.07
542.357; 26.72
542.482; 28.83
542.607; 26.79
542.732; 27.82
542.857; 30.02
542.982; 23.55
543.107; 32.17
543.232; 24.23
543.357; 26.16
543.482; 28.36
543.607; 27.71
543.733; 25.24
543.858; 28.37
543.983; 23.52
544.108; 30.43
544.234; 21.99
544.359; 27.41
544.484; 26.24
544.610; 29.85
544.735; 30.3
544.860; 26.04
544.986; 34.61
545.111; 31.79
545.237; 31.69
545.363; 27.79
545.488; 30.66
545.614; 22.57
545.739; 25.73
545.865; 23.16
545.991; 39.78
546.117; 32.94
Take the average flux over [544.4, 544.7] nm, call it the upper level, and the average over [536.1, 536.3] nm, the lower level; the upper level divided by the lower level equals 1.02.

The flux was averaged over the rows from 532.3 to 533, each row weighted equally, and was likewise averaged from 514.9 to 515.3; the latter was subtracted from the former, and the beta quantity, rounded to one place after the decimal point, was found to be 1.4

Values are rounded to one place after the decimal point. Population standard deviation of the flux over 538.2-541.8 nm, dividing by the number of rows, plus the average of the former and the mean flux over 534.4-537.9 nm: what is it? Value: 19.1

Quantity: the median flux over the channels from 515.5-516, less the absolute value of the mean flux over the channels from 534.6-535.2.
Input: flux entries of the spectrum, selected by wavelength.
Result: 4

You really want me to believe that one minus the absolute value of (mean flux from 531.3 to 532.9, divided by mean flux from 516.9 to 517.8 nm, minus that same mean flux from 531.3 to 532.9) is -26.3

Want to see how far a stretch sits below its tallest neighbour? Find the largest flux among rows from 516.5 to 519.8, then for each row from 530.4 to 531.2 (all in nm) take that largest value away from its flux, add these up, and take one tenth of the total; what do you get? -7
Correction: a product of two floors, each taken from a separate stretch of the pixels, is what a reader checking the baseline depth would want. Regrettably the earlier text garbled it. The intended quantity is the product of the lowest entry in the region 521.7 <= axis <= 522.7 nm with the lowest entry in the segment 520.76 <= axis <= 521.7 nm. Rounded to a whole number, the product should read 440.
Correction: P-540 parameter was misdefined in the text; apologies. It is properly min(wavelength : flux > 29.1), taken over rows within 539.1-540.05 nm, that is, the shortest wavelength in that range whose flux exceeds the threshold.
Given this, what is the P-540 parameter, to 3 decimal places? 539.120 nm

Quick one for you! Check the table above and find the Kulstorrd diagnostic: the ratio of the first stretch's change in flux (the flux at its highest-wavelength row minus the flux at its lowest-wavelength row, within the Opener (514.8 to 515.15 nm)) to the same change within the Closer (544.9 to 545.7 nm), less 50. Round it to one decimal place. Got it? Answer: -50.1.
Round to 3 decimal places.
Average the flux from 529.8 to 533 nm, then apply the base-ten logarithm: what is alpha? 1.433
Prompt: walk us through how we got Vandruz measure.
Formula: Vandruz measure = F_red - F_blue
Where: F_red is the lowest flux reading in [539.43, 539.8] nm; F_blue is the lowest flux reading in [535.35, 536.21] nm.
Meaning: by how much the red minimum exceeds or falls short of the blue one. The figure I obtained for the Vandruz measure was -3.2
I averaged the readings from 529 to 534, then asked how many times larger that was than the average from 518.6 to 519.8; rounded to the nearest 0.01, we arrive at 0.97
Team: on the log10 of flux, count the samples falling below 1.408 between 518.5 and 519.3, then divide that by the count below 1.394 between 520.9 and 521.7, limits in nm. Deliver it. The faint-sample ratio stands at 1.0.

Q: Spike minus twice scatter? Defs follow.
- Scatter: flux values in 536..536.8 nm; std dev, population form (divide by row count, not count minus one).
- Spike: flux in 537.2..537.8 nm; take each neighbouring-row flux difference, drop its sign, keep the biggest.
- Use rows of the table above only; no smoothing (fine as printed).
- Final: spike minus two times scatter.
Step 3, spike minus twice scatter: 1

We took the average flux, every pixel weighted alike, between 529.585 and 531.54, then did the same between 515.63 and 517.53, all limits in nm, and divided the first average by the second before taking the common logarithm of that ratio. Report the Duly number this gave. -0.04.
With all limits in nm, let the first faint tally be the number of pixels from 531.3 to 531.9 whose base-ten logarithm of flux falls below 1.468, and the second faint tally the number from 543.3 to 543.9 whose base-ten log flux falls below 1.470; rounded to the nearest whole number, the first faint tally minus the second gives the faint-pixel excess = -3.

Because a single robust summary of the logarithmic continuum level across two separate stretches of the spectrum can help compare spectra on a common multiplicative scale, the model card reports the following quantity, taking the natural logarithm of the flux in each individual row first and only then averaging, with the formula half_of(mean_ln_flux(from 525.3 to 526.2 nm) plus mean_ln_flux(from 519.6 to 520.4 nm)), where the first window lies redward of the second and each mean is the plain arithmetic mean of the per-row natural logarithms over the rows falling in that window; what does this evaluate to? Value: 3.30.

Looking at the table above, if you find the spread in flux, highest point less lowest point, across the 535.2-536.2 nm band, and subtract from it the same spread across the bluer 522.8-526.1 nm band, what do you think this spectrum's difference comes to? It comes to -13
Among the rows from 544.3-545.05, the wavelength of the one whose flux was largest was 544.986 nm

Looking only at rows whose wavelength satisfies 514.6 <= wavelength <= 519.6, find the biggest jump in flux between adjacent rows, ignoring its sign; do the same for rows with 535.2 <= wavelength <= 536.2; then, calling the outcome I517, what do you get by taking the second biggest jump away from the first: 10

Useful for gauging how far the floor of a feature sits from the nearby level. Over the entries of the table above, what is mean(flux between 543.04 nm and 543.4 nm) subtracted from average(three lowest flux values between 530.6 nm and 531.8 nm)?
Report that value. -6.1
